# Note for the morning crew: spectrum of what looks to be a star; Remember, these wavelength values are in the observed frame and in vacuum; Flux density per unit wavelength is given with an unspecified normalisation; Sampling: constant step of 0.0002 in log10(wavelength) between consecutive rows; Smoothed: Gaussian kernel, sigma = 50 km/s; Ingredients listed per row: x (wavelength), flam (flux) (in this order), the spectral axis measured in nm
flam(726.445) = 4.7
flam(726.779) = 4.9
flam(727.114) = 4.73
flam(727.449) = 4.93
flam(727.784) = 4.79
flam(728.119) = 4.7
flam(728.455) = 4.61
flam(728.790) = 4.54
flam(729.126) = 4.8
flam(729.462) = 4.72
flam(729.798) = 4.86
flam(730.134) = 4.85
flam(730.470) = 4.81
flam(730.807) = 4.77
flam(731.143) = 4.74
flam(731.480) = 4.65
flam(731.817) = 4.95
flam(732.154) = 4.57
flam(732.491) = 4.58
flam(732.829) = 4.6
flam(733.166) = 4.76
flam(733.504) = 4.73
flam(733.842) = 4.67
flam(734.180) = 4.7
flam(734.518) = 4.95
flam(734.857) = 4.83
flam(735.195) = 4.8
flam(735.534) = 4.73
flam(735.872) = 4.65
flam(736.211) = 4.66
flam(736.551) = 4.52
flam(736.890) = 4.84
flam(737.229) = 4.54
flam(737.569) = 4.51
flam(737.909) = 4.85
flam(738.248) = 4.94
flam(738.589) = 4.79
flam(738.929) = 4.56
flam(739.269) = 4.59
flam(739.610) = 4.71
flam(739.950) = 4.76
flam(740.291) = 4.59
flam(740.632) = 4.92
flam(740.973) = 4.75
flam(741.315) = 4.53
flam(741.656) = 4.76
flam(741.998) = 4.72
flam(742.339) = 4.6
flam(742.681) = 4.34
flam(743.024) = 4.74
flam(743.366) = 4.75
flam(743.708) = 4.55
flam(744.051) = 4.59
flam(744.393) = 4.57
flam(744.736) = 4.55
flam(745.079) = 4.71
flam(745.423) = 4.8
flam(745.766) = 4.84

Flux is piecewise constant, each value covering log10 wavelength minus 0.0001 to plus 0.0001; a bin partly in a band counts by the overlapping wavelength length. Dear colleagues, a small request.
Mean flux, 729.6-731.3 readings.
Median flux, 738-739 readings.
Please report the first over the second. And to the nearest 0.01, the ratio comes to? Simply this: 1.00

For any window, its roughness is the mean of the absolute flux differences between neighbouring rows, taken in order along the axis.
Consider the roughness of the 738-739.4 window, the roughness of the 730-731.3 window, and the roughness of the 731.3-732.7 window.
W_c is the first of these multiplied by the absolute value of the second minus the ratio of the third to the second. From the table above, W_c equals 0.9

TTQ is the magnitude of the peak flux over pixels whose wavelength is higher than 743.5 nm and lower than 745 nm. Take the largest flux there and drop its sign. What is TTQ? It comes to 4.59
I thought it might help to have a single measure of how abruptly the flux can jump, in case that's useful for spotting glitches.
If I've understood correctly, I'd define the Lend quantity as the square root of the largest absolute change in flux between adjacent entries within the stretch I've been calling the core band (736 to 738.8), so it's 0.58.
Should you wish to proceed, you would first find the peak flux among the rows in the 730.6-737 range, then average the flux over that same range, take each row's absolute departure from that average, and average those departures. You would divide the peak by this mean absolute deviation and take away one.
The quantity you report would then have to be 52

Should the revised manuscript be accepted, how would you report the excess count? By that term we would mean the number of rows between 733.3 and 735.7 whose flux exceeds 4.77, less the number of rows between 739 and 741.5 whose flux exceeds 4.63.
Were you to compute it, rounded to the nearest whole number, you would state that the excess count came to -1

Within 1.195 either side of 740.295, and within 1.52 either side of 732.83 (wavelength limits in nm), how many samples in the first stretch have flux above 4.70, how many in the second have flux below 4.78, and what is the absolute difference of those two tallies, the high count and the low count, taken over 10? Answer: 0.40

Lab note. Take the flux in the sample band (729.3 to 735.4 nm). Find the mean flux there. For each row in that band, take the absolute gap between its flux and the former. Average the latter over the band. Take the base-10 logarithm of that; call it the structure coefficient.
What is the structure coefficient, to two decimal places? -1.05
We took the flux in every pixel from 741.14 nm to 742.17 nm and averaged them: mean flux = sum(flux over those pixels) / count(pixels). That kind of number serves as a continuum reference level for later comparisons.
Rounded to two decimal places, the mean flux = 4.67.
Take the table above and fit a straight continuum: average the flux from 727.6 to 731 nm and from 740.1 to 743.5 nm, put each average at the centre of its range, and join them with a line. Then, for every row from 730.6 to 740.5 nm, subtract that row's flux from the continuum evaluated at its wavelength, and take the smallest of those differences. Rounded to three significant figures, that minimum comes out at -0.249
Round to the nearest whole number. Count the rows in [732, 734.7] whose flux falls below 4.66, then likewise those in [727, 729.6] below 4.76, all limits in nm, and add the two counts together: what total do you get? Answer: 8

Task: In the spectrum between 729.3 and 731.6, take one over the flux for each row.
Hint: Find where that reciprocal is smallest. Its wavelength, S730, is 729.798 nm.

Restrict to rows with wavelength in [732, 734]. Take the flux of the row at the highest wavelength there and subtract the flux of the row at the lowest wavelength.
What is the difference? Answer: 0.1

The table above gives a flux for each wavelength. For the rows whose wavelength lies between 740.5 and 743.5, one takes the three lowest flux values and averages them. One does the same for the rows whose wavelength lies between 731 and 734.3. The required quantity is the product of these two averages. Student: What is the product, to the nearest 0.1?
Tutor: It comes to 20.6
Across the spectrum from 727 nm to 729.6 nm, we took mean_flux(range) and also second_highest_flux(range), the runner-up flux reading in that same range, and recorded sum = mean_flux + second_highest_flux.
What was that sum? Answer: 9.53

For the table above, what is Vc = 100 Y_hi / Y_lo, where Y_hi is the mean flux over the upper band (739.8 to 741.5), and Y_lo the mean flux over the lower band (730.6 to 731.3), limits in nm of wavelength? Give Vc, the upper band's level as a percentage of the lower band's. 99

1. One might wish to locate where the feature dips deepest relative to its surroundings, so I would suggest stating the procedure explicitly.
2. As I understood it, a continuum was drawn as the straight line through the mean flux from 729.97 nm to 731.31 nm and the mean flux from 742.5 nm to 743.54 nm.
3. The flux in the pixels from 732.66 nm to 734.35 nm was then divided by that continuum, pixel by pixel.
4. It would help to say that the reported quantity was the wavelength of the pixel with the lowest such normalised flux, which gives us 732.829 nm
